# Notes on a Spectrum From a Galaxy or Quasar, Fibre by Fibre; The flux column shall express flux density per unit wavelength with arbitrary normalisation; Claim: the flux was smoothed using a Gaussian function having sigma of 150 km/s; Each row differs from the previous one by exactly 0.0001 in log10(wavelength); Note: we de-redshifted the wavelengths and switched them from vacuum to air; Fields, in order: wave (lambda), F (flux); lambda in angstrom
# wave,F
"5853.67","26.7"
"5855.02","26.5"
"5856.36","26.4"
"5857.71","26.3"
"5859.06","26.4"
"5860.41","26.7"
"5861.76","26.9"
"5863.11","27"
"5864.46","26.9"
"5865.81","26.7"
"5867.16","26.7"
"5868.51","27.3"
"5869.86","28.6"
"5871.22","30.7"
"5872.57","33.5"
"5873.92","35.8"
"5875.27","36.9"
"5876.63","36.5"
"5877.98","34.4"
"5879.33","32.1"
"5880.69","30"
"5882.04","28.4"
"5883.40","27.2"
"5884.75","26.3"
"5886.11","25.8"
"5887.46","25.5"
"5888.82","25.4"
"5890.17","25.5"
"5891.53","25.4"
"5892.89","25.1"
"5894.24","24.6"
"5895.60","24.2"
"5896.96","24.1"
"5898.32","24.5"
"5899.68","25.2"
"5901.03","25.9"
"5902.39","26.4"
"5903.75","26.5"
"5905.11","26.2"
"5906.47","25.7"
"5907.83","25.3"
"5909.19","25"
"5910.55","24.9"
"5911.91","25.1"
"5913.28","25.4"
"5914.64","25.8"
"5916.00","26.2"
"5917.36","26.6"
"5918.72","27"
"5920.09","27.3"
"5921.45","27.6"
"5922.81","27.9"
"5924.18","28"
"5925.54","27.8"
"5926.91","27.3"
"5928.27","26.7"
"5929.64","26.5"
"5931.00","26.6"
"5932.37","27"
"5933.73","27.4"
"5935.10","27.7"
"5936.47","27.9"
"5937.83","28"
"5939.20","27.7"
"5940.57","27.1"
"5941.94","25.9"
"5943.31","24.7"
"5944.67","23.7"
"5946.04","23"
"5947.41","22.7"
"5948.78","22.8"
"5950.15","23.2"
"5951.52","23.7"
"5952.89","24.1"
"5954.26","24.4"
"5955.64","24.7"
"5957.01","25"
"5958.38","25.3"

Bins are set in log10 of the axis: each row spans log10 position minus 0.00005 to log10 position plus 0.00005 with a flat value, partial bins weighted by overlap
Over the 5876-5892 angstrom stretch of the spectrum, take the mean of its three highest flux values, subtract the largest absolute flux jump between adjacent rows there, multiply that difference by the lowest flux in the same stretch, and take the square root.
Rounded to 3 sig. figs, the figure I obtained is 28.5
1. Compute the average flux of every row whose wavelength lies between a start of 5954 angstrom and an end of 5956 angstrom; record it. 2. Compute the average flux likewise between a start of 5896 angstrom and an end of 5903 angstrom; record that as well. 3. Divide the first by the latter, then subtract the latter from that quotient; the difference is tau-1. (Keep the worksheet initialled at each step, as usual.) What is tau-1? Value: -24.2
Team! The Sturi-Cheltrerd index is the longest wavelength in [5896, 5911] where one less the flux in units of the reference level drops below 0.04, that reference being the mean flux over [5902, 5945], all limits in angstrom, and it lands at 5906.47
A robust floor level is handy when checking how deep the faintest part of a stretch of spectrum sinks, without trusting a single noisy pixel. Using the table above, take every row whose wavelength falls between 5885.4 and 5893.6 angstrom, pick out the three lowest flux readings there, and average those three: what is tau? 25.30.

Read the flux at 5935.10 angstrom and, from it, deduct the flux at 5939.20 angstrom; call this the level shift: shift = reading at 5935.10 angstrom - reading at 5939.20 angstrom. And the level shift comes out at 0.0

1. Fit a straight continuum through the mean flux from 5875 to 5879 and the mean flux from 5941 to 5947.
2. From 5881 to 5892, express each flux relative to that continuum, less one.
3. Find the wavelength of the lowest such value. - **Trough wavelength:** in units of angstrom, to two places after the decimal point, 5887.46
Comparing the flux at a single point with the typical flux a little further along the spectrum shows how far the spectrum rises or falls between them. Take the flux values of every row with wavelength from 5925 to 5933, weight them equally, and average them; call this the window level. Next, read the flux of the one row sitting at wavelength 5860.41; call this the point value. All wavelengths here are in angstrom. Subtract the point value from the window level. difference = 0.3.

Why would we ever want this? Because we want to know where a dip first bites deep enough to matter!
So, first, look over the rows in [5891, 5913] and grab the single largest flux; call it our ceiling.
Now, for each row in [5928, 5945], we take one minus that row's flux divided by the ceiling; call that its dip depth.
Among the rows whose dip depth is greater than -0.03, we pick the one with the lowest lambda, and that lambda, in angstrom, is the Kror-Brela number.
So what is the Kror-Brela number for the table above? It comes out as 5928.27 angstrom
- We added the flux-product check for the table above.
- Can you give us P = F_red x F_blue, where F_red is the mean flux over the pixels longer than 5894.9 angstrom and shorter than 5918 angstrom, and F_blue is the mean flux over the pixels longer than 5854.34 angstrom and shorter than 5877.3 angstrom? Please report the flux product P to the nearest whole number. 743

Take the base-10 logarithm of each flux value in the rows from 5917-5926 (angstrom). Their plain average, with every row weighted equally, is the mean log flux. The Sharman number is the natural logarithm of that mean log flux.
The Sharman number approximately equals 0.364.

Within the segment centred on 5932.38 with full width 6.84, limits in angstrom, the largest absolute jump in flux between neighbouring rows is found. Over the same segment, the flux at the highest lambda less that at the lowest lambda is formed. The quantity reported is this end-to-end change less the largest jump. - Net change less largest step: 0.8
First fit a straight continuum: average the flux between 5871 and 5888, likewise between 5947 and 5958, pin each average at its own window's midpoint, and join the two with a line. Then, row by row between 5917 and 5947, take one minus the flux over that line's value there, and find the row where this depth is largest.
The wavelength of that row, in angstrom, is 5946.04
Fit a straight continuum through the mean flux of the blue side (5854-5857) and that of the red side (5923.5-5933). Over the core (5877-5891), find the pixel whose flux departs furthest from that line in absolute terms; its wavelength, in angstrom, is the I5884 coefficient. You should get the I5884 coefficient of 5877.98 angstrom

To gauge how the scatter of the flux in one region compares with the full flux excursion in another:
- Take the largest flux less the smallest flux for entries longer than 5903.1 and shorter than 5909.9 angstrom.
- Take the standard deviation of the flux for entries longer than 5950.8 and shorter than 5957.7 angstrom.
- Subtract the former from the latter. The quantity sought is -1.0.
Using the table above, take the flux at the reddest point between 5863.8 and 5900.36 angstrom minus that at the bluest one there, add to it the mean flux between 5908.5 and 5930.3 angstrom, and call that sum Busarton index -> 24.9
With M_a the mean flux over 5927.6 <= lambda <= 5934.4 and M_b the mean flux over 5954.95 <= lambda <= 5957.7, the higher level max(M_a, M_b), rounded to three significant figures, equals 26.8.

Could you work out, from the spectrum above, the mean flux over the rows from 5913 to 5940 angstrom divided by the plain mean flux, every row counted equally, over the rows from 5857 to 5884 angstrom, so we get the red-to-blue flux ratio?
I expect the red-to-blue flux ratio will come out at 0.91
